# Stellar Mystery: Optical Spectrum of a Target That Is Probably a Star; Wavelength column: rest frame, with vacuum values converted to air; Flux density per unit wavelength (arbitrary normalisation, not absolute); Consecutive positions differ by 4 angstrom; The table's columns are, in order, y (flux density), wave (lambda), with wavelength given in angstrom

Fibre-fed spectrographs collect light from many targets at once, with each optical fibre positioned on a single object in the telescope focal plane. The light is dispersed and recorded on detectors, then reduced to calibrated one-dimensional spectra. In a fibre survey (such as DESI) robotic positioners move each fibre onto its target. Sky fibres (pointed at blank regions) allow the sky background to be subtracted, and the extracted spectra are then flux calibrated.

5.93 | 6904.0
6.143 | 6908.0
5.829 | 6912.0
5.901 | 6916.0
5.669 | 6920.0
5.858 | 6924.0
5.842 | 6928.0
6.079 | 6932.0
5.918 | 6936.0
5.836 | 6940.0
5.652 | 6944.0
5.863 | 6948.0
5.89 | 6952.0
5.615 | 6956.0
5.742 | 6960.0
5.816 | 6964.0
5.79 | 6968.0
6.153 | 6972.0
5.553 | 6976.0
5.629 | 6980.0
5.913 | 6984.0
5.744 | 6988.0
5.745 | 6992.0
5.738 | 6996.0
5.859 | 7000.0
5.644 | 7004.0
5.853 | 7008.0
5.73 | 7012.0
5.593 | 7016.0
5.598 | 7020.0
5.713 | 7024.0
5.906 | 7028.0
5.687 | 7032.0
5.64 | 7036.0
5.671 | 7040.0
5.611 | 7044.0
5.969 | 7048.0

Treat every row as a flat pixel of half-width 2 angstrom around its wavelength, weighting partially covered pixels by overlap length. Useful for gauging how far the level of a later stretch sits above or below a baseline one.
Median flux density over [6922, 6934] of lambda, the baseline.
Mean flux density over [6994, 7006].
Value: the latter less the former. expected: -0.11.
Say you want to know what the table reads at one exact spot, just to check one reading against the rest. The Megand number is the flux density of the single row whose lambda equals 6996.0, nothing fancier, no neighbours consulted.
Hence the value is 5.738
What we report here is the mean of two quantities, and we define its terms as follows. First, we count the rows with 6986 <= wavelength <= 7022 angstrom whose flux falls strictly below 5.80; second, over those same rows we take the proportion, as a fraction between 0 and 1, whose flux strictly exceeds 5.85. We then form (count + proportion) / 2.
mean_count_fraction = 3.6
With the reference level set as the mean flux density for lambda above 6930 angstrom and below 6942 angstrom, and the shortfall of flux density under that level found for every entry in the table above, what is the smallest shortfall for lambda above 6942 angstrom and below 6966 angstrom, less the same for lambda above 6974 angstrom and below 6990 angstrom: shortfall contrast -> 0.02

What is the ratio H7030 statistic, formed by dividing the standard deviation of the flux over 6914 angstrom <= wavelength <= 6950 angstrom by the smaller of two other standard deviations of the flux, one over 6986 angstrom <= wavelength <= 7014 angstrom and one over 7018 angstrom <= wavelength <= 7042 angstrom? 1.7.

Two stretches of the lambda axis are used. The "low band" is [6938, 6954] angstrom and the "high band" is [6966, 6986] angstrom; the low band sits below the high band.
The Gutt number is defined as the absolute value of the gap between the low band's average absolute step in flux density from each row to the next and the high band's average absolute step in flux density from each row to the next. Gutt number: 0.19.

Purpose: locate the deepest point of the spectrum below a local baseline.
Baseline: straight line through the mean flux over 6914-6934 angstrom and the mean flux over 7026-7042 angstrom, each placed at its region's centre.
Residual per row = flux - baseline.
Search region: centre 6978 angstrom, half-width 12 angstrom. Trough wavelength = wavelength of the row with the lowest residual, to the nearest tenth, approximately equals 6976.0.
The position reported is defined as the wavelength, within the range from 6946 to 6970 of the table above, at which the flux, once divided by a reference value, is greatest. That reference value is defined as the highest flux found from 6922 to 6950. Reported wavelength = 6952.0 angstrom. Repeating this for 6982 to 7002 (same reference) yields 6984.0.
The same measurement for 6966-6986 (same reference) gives 6972.0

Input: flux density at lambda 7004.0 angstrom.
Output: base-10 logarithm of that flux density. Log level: 0.752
